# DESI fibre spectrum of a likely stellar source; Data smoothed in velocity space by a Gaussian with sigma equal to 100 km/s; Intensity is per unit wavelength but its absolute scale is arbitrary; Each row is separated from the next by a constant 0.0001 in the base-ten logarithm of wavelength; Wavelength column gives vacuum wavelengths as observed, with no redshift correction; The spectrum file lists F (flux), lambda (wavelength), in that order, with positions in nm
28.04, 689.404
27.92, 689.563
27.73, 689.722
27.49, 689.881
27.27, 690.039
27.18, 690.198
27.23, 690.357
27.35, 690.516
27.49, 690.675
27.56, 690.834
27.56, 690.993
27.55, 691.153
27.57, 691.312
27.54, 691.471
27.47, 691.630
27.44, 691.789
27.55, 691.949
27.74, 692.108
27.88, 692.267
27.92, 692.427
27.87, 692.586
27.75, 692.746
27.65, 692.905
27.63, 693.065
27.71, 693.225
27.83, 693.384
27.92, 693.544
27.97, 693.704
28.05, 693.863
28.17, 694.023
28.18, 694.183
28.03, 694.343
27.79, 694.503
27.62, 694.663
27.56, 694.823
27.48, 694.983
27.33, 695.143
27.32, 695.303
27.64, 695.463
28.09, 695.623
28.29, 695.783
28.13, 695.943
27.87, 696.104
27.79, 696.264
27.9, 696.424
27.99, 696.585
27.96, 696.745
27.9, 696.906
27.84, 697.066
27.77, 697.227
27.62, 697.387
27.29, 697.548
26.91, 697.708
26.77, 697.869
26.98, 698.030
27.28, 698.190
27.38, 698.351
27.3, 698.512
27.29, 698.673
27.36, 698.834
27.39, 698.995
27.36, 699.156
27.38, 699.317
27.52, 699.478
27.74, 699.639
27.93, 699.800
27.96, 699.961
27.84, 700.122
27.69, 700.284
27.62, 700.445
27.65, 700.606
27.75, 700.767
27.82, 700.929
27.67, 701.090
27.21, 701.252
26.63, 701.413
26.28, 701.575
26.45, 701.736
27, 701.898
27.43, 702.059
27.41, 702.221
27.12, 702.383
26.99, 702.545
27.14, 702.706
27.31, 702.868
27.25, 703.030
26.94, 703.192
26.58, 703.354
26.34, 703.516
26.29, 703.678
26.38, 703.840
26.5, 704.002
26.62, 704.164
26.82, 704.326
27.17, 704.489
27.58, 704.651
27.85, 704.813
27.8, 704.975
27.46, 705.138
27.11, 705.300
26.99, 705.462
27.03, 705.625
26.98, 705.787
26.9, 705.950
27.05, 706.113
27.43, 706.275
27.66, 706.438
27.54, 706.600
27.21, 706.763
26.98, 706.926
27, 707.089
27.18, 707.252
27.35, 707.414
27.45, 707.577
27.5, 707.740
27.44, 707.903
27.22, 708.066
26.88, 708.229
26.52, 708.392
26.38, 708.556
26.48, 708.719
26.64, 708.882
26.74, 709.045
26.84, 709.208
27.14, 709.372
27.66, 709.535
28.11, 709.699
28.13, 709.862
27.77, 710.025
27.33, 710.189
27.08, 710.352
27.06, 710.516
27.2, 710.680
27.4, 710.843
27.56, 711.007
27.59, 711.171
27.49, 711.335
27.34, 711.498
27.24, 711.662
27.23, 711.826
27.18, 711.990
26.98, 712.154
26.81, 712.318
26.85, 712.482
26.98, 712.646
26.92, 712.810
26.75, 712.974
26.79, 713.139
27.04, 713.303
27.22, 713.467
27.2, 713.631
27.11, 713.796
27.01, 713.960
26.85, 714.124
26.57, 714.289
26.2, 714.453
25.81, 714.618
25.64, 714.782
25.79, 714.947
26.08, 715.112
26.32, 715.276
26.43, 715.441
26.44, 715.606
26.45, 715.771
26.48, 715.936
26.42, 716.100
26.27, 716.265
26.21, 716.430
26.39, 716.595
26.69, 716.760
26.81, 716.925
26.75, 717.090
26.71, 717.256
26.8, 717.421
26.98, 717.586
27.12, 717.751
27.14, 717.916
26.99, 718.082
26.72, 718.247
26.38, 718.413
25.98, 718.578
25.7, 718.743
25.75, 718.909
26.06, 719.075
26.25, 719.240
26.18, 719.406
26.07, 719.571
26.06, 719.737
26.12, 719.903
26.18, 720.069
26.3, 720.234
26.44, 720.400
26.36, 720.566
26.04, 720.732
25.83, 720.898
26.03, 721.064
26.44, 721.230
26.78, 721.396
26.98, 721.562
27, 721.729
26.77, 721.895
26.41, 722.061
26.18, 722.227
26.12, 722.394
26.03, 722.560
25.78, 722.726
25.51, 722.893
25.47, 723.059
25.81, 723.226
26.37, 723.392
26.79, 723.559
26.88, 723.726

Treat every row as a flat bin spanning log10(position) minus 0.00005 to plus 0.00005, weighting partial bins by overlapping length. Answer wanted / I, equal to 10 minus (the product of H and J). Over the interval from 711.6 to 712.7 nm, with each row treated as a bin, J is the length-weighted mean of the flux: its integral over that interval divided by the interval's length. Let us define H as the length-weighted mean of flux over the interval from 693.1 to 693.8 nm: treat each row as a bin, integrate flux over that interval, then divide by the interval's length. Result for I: -743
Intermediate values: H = 27.9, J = 27.0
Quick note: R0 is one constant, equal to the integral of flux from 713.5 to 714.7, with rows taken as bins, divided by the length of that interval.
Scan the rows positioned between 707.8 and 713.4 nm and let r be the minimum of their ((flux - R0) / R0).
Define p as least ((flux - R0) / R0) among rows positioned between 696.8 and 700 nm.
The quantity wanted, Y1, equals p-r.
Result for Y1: 0.015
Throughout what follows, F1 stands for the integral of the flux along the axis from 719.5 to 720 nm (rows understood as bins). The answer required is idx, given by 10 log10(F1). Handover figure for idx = 11.1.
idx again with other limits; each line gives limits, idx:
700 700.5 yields 11.4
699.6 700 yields 10.5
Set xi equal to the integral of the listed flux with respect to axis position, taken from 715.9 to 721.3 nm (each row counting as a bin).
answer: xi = 142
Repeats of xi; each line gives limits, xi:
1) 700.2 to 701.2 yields 28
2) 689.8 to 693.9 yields 113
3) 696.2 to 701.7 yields 151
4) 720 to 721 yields 26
